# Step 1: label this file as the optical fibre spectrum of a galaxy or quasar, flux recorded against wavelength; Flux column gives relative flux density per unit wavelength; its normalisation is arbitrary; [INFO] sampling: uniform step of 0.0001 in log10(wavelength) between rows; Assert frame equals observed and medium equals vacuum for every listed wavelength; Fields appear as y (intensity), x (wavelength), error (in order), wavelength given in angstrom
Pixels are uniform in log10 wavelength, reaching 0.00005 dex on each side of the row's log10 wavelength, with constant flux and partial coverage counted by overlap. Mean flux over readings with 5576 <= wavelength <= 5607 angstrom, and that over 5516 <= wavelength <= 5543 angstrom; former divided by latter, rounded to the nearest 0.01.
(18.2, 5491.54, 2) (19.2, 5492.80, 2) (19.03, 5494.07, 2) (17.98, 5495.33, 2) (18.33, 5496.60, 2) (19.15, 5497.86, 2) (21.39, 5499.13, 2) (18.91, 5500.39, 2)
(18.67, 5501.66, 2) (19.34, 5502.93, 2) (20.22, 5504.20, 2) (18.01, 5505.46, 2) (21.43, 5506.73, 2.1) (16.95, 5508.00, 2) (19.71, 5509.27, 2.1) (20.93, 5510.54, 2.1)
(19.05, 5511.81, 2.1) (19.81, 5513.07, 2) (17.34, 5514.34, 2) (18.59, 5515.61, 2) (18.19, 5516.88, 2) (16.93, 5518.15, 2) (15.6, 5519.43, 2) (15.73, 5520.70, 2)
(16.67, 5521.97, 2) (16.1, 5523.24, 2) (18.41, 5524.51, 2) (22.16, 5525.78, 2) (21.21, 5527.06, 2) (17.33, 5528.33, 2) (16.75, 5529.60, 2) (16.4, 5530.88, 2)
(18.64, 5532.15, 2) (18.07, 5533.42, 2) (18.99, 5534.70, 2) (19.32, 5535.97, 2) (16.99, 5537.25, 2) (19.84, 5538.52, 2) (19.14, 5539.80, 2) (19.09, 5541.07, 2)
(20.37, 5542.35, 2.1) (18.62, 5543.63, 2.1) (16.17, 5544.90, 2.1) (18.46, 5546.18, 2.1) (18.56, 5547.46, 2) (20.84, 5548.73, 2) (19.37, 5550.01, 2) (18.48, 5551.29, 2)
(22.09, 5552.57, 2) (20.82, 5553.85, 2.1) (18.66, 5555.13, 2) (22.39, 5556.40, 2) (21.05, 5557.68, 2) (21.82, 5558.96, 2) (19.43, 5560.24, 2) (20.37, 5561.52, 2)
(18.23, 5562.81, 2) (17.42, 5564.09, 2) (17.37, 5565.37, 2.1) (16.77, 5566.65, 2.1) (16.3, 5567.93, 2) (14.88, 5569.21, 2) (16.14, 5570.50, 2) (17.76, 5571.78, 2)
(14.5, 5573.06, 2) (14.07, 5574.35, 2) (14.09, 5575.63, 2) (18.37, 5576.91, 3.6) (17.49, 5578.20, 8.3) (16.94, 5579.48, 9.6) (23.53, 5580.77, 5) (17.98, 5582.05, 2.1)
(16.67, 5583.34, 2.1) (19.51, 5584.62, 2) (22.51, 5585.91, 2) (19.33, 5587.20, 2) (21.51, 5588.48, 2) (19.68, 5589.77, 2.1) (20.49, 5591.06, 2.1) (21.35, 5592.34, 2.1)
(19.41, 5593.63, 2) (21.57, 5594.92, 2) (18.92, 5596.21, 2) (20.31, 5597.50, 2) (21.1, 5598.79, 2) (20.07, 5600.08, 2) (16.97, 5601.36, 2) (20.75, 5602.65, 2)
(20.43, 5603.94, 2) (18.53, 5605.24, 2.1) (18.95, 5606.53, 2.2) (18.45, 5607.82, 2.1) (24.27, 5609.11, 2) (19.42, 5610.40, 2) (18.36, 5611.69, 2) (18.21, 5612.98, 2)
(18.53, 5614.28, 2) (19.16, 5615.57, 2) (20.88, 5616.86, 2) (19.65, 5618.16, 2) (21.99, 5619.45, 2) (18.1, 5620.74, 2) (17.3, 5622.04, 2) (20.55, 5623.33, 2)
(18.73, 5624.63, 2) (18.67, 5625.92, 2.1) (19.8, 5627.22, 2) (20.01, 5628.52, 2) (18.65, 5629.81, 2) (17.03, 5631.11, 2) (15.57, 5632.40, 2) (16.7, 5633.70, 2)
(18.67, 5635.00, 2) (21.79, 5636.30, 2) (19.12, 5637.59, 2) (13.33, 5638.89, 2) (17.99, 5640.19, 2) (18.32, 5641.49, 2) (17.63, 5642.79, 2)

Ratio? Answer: 1.08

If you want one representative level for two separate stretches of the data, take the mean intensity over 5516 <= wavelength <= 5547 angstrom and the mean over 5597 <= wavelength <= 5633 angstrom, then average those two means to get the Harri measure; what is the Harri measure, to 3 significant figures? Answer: 18.7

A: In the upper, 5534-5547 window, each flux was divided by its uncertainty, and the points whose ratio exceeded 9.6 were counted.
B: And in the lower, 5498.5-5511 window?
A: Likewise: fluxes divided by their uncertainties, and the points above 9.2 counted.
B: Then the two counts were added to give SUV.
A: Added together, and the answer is 11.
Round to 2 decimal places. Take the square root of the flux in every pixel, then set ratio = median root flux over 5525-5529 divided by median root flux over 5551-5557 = 1.01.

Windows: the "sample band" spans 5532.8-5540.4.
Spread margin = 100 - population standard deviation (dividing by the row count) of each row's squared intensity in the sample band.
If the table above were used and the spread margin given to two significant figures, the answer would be 66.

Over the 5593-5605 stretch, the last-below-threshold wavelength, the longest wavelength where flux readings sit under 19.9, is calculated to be 5601.36 angstrom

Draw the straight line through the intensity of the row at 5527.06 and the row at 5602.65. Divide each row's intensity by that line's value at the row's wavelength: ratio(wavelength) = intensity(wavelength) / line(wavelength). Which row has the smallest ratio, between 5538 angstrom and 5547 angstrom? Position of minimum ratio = 5544.90 angstrom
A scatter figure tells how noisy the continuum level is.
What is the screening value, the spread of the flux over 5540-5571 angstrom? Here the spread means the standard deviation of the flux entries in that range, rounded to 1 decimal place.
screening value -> 2.0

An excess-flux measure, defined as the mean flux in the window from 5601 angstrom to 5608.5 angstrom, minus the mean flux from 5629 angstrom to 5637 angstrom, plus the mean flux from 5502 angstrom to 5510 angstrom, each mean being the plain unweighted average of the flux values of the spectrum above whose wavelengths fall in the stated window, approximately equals 20.2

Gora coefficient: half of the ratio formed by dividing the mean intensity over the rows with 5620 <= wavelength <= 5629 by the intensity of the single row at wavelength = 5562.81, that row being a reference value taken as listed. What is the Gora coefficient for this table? 0.52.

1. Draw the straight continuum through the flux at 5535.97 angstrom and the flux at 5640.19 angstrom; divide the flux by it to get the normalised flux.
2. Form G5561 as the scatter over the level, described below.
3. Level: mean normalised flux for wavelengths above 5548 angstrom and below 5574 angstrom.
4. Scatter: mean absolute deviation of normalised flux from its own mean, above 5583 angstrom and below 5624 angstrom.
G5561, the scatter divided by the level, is 0.071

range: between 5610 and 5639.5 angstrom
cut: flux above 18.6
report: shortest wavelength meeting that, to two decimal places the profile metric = 5610.40 angstrom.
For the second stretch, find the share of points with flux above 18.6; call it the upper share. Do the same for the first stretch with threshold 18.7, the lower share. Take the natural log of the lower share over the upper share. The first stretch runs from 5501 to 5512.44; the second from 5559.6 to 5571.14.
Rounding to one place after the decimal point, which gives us 1.1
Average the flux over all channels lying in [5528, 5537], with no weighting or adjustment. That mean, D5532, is 17.9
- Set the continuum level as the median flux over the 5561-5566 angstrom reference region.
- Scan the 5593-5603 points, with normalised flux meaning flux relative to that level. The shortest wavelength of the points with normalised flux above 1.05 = 5593.63 angstrom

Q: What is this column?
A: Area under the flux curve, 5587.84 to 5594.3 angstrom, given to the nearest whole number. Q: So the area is 132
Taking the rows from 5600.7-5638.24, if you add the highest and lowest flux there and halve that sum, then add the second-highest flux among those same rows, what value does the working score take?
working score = 41.9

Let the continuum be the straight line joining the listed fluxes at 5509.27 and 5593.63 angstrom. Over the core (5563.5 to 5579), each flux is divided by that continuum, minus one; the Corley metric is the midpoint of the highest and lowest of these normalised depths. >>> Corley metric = -0.17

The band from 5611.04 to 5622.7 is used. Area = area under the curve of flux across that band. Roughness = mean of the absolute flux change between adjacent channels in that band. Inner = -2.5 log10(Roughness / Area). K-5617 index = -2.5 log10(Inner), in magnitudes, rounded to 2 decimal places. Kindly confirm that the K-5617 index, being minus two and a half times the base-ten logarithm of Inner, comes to -1.85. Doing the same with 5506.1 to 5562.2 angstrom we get -2.12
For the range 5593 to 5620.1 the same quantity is -1.98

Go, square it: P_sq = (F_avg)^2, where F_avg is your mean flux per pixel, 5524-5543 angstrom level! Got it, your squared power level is 355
